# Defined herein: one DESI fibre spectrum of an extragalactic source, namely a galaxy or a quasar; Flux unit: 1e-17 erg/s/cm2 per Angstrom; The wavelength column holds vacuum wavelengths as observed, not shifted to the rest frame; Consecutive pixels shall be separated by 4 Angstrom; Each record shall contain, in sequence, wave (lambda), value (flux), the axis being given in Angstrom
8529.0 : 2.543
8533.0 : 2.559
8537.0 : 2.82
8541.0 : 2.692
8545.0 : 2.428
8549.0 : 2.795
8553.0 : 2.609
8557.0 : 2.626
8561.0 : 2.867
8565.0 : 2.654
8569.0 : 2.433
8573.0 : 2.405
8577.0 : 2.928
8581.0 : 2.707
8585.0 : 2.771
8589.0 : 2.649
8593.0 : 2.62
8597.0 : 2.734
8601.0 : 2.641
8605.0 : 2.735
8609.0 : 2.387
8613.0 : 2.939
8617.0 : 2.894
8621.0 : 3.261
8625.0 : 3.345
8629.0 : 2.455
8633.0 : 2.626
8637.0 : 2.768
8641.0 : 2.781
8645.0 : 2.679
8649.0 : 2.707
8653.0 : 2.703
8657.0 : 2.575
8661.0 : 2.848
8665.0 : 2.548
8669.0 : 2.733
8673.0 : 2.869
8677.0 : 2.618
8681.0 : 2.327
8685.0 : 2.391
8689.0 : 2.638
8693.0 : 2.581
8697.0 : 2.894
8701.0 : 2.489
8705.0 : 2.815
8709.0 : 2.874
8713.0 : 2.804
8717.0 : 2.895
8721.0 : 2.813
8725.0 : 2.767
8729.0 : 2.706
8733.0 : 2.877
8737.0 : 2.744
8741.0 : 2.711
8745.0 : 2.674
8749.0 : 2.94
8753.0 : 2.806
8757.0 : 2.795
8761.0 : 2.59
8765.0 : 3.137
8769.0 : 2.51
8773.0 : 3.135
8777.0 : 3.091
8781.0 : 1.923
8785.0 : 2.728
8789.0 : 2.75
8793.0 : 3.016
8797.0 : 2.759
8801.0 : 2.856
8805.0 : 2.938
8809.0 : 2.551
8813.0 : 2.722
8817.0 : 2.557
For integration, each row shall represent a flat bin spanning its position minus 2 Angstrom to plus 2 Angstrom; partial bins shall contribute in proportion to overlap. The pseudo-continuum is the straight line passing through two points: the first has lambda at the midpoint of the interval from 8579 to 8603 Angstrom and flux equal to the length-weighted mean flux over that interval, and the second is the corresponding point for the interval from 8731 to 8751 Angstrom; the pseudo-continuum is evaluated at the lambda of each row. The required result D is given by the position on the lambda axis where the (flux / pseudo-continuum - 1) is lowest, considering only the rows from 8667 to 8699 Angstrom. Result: 8681.0 Angstrom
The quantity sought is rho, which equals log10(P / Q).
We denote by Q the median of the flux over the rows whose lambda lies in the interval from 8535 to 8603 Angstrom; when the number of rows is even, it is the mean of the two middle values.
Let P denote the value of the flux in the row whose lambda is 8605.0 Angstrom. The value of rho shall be 0.01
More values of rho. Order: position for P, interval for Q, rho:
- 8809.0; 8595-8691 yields -0.03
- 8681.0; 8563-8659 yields -0.07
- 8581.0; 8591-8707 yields 0.00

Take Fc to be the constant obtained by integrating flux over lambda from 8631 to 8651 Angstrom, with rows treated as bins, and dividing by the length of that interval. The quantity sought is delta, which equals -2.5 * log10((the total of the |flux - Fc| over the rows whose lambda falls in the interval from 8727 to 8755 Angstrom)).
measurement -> 0.62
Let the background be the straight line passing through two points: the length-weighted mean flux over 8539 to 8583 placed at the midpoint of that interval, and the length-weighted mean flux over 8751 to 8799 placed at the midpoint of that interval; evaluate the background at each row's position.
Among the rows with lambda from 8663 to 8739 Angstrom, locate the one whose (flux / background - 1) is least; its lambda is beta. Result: 8681.0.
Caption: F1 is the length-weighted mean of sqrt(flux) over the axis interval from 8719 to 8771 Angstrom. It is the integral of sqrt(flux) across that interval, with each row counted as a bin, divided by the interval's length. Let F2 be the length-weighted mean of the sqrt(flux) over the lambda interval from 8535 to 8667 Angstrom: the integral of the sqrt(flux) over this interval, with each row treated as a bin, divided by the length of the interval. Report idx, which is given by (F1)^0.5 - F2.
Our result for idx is -0.356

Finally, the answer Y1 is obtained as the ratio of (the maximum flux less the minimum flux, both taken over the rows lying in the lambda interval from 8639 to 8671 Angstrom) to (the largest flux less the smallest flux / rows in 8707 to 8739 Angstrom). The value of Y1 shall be 1.6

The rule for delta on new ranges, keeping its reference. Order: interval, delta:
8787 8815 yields 0.08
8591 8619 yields 0.07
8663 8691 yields -0.21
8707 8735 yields 0.29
